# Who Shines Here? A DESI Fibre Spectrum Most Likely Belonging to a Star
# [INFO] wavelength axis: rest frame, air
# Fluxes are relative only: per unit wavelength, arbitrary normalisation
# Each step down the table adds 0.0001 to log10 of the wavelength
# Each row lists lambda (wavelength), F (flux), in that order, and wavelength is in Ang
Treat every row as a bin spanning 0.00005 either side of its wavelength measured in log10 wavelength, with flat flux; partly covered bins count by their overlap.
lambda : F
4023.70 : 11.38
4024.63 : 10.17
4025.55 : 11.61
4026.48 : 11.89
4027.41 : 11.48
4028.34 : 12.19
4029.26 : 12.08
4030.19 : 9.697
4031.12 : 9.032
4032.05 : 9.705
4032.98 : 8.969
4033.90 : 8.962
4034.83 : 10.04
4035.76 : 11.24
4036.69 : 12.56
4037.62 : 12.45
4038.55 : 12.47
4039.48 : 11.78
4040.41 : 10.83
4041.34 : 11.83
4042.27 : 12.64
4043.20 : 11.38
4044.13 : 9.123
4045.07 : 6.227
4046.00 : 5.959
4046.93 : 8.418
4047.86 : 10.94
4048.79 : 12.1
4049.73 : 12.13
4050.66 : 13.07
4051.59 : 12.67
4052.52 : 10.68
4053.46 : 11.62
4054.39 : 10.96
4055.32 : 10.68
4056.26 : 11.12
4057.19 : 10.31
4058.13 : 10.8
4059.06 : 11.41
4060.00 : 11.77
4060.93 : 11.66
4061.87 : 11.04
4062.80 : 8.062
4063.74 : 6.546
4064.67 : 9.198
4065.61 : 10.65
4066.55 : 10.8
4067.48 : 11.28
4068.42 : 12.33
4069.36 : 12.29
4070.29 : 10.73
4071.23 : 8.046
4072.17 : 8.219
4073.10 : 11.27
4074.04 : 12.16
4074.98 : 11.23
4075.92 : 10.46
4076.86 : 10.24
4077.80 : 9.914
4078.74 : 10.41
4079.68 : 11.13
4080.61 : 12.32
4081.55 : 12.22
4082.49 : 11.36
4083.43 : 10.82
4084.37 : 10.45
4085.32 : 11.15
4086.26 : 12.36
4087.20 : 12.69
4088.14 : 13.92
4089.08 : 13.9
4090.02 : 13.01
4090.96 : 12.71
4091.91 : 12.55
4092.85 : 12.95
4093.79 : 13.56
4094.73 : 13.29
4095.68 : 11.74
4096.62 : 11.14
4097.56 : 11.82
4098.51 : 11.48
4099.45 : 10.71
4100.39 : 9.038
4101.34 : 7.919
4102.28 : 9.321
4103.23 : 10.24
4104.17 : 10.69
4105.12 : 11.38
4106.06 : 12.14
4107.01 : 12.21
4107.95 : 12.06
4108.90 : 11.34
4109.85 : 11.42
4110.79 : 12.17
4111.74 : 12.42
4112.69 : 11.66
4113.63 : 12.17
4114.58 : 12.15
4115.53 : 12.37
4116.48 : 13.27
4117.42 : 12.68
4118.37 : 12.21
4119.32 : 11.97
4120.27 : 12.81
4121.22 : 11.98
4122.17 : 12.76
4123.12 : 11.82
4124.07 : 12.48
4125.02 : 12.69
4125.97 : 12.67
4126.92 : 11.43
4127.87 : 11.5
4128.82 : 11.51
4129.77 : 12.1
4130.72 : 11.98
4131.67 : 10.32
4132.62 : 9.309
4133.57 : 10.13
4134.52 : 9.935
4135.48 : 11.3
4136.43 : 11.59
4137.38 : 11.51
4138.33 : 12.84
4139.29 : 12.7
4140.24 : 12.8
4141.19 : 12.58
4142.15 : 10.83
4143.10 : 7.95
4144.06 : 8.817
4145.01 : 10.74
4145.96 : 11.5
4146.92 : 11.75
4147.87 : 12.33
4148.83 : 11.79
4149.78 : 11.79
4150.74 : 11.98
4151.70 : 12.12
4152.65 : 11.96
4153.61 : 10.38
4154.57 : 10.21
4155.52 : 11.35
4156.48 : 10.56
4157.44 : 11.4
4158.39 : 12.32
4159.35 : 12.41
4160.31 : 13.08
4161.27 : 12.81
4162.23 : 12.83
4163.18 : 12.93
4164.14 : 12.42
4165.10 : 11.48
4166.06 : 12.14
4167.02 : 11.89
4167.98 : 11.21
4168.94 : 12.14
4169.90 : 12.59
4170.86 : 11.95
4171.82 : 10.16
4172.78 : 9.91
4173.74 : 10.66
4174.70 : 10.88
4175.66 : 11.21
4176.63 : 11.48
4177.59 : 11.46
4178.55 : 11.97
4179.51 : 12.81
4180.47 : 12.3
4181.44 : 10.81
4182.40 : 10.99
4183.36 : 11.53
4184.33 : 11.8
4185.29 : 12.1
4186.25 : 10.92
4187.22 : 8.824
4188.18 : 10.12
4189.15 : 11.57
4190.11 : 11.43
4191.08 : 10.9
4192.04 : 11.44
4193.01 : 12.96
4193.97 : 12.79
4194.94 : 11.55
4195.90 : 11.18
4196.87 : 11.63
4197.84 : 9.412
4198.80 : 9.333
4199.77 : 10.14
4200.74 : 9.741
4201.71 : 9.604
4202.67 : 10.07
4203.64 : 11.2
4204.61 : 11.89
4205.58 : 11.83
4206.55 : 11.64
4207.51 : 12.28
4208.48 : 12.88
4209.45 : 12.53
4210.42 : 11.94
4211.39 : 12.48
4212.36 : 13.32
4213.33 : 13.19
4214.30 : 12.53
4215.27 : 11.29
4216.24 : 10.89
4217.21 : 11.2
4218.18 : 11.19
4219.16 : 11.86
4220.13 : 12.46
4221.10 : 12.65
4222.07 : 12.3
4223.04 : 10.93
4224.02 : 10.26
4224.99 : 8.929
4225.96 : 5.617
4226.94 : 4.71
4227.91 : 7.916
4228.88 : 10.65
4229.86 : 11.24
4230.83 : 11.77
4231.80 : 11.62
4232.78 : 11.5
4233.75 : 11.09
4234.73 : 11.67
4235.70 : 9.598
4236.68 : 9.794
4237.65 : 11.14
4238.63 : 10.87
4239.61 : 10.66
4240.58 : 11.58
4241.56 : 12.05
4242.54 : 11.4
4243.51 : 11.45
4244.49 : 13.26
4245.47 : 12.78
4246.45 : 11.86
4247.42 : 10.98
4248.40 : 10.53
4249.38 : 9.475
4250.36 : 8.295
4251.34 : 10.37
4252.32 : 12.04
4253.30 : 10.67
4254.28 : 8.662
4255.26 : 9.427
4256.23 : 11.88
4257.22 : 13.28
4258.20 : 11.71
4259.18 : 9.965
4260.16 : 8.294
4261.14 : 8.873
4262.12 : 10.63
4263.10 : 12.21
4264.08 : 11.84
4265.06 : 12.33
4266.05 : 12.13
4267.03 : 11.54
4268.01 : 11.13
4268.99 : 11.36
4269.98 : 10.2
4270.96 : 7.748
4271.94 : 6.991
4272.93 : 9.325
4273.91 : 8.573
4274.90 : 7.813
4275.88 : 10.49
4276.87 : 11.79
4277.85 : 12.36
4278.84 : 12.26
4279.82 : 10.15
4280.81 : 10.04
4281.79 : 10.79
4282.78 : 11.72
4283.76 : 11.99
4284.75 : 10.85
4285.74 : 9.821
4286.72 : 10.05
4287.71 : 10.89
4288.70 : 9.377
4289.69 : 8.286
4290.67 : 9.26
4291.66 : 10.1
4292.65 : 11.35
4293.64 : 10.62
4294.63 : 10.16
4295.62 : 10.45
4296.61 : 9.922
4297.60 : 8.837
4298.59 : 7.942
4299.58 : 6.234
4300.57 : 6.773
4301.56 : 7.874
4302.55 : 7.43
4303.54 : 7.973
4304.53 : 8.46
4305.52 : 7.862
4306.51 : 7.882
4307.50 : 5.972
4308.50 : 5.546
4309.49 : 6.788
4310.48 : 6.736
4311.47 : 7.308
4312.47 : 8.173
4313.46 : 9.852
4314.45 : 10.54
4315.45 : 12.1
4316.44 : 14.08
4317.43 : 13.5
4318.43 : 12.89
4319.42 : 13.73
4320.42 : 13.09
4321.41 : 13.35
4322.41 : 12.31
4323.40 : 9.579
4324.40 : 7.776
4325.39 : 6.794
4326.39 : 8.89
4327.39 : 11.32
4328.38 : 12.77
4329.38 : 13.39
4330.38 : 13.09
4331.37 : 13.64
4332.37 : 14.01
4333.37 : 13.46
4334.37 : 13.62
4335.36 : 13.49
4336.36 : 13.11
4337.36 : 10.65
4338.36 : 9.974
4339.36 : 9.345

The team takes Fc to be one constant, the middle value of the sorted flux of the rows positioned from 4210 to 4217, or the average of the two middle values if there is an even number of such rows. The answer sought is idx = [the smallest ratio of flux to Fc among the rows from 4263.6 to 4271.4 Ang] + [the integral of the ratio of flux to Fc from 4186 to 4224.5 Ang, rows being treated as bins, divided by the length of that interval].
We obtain 1.54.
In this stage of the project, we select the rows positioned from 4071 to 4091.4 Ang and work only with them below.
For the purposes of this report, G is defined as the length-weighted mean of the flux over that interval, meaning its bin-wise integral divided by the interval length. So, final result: 11.4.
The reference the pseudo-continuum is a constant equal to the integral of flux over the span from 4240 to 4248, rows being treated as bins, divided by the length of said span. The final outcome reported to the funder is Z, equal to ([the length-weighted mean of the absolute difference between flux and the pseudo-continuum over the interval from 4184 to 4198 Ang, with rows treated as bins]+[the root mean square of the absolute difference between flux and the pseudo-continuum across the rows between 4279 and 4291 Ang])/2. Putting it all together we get 1.4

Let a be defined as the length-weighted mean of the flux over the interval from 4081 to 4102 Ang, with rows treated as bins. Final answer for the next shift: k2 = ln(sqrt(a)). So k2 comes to 1.24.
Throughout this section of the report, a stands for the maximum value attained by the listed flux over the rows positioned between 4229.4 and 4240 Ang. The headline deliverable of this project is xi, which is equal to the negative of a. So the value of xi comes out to -11.8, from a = 11.77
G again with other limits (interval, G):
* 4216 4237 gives 10.4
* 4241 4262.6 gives 10.8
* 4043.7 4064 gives 10.4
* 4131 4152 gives 11.2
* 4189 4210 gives 11.3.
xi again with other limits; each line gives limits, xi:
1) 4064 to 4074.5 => -12.3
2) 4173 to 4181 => -12.8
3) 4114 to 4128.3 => -13.3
